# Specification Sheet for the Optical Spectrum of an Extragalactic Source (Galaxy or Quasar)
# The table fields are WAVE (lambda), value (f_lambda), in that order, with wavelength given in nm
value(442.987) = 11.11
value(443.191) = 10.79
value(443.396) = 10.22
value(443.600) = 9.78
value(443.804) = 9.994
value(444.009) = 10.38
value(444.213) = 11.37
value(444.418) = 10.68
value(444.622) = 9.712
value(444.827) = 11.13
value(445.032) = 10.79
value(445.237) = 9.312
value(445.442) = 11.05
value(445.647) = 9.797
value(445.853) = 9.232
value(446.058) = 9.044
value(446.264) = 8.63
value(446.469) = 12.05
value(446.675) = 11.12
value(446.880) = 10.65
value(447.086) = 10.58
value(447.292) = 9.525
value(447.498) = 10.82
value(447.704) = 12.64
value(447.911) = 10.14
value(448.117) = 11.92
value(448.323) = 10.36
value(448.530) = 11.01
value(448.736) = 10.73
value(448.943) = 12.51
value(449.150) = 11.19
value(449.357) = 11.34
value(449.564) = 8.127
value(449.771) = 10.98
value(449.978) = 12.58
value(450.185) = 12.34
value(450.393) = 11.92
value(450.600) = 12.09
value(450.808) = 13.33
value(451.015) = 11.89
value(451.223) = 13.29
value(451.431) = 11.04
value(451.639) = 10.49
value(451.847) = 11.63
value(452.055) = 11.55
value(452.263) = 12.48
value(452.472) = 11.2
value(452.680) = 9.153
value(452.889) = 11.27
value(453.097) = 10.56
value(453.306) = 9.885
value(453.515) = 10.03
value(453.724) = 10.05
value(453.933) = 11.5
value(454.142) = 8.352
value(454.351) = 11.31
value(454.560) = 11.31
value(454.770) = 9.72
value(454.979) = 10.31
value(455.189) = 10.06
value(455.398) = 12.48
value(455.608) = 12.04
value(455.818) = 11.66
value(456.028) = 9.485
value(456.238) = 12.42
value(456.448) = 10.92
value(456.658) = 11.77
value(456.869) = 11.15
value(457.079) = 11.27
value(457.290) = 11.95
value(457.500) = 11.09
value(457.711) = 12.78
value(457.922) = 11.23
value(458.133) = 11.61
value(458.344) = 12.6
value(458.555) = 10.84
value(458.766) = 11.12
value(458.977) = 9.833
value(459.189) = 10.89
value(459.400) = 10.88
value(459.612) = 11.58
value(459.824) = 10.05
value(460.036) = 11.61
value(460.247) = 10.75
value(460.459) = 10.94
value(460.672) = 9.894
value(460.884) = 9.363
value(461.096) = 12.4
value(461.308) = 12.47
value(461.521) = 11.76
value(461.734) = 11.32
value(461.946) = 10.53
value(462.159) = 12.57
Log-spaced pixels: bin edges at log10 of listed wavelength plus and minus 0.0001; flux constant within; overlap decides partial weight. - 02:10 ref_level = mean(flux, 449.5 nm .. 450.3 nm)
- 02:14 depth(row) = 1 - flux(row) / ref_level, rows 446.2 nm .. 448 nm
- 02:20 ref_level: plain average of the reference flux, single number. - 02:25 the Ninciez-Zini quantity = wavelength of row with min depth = 447.704 nm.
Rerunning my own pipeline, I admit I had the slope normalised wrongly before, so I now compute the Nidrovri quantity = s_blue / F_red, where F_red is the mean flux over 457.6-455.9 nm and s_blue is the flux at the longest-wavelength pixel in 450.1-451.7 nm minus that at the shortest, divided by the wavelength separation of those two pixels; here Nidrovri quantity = -0.11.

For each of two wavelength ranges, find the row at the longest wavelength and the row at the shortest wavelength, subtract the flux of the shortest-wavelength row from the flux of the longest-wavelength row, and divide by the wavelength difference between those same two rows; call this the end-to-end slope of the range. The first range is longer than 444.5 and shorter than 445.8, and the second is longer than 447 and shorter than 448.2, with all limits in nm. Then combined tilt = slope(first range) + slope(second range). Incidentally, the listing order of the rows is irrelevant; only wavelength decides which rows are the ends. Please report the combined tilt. 1.4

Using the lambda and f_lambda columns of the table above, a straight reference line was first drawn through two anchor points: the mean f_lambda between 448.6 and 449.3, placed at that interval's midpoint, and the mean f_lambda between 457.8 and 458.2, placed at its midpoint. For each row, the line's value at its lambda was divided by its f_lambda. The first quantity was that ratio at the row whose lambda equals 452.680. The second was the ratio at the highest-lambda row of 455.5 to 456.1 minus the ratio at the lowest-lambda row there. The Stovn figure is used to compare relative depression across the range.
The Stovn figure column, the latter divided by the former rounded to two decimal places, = 0.20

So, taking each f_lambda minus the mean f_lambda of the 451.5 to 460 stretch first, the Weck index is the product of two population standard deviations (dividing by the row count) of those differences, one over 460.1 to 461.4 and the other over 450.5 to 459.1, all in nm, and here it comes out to 1.27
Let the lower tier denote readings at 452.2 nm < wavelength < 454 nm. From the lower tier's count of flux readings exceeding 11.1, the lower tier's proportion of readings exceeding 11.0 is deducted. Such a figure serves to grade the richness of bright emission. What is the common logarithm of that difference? 0.55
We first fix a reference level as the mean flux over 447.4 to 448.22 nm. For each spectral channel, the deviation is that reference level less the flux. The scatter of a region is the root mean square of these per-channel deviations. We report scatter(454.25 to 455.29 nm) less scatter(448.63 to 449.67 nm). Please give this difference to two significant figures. -0.51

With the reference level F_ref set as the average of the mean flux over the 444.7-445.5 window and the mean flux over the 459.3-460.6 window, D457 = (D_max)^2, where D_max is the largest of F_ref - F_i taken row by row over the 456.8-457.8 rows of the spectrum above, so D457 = 0.1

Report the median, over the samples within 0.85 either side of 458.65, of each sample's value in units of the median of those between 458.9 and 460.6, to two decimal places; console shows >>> 1.01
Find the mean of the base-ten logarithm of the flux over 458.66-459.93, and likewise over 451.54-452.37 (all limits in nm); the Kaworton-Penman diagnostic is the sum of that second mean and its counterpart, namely 2.09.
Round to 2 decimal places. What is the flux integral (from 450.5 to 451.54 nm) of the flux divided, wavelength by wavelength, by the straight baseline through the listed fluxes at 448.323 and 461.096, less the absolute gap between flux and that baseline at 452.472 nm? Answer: 1.01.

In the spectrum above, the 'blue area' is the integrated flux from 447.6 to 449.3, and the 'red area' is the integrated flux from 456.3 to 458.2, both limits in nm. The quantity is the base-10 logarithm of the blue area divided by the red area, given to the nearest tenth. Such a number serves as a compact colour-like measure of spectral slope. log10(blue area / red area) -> -0.1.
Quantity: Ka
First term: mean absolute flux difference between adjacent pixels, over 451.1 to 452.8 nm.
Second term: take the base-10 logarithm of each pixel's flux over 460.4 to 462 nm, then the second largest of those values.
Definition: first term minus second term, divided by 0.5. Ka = 0.2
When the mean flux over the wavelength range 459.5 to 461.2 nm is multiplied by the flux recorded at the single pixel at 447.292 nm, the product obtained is 103.1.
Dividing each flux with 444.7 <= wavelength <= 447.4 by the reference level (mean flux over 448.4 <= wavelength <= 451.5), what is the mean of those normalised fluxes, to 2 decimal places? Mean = 0.88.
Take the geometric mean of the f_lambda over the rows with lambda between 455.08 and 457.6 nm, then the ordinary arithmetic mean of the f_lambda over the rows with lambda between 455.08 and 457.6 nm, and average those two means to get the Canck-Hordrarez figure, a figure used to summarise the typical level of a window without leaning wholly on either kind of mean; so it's 11.3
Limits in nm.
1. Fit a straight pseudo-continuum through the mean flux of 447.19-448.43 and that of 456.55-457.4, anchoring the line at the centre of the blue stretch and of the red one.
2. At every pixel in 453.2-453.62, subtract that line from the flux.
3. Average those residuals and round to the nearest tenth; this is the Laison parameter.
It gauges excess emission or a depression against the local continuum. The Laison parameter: -1.3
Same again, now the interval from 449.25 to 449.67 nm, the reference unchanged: -1.3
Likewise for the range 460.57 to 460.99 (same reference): -2.2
